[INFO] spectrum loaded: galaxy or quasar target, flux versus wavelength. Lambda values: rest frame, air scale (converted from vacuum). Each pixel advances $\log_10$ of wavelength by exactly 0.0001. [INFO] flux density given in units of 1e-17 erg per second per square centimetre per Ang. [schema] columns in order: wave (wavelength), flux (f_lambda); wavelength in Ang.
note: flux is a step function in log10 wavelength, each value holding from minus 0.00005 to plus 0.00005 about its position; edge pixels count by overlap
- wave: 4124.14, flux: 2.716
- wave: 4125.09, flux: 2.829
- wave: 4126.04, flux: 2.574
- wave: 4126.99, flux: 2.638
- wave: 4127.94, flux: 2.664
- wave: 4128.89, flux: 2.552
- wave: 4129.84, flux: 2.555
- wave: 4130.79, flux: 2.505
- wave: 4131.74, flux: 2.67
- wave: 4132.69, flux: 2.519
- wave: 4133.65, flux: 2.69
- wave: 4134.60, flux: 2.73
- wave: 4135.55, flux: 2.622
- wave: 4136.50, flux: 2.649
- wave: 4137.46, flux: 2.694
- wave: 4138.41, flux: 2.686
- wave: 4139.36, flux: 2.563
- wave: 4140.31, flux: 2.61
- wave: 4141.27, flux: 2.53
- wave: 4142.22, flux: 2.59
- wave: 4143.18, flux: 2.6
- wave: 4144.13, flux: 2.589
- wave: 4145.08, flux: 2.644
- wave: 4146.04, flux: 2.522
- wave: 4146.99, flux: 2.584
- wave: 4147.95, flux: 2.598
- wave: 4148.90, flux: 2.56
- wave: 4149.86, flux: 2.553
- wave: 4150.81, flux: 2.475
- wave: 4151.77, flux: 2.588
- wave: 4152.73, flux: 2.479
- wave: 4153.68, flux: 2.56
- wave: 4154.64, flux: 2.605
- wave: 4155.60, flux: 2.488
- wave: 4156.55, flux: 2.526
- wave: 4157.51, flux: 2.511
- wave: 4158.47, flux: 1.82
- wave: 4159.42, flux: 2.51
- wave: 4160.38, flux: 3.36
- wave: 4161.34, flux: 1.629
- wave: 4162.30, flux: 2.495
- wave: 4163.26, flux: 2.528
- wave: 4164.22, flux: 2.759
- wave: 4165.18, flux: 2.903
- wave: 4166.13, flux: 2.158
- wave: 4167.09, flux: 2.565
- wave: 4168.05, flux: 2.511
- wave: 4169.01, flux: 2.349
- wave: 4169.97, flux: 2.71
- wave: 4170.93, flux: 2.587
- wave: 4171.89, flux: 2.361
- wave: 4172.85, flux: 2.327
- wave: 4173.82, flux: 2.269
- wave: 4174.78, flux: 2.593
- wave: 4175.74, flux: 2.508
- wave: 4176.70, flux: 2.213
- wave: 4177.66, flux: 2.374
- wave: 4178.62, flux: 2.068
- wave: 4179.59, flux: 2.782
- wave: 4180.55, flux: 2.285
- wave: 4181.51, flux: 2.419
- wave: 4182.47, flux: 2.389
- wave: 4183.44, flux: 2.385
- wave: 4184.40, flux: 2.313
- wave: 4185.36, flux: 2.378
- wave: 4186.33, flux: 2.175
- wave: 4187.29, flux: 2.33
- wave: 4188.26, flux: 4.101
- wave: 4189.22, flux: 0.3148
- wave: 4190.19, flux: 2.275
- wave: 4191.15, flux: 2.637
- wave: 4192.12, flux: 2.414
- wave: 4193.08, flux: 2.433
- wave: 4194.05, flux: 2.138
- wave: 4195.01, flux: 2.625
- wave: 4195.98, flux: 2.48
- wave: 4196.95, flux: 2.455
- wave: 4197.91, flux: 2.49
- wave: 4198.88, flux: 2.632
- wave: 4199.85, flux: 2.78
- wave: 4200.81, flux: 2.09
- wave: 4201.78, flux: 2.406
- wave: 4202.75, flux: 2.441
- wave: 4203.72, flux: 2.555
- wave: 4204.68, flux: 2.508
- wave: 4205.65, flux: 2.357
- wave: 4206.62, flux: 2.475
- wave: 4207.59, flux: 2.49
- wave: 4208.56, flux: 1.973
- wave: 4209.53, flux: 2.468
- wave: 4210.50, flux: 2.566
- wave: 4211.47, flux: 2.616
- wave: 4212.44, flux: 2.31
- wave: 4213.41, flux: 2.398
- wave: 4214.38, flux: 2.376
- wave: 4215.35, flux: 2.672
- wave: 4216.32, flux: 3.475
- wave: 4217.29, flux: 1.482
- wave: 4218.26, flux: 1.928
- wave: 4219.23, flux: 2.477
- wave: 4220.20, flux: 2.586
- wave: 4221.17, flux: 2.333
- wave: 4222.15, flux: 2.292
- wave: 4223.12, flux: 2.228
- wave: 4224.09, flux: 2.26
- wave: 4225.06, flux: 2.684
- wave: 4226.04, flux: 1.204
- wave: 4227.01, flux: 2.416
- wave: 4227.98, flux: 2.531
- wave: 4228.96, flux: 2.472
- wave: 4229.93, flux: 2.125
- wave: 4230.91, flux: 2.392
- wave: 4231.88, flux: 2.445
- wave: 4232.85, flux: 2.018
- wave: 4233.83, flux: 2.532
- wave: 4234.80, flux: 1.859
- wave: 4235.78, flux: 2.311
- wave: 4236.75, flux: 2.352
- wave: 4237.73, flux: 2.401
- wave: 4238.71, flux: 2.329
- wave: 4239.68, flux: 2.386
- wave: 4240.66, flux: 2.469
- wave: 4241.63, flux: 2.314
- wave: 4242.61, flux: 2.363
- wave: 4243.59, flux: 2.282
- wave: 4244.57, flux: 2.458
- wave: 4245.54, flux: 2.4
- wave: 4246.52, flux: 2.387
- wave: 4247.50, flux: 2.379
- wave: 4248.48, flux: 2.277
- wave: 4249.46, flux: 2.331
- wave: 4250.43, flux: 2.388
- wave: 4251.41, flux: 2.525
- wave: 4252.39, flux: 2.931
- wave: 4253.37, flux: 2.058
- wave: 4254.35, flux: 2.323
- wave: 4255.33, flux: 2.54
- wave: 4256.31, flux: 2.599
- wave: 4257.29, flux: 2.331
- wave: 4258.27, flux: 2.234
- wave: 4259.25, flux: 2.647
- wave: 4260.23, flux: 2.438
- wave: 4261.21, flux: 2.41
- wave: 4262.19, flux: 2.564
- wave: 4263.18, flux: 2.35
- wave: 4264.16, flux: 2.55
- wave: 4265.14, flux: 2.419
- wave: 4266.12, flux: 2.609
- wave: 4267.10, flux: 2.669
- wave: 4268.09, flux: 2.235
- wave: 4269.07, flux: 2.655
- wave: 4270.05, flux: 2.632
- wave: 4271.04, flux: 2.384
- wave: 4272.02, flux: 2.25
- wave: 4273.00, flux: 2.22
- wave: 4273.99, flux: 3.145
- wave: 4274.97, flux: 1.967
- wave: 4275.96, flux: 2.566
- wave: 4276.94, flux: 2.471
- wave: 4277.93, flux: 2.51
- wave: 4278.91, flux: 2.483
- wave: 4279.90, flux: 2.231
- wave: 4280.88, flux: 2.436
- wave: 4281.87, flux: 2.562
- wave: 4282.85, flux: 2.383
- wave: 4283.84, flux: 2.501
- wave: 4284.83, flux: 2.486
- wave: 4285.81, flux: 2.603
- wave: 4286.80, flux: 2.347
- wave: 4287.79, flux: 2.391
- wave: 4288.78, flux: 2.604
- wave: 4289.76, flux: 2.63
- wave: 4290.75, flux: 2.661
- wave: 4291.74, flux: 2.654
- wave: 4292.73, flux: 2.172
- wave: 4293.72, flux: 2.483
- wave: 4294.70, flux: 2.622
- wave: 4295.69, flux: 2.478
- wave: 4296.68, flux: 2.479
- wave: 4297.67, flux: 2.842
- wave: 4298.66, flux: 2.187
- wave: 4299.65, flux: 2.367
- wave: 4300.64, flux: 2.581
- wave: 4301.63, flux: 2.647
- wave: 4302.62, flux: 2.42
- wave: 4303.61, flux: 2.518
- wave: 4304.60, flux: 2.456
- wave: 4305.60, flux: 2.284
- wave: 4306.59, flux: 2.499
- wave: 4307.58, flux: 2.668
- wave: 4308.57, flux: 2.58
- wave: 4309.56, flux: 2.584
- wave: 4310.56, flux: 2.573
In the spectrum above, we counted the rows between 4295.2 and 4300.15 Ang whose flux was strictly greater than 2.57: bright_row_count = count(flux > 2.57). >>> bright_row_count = 1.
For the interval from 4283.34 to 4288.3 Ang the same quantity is 1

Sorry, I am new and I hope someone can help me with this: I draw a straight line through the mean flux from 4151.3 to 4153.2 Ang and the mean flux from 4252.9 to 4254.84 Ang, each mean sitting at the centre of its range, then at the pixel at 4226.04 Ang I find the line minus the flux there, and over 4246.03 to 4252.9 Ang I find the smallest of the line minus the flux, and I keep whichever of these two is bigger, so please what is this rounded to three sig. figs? 1.08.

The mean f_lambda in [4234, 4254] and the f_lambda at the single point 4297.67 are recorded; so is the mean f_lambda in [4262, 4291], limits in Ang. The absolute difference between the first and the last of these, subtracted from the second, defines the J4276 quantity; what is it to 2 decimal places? 2.72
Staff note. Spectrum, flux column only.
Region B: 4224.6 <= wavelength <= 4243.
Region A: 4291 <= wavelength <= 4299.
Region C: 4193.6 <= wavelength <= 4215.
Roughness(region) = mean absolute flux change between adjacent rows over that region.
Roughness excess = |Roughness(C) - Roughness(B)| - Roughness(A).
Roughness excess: -0.15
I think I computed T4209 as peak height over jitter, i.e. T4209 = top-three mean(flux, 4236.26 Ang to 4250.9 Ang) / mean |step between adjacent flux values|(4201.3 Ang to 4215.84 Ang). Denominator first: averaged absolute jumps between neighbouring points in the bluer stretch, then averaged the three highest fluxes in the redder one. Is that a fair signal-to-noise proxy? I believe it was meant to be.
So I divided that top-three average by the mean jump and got 15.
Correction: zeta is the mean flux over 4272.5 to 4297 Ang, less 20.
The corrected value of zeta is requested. -17.52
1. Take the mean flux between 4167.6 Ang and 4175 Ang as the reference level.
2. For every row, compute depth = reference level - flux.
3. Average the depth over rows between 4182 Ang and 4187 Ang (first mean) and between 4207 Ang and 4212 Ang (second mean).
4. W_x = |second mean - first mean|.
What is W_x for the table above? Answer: 0.09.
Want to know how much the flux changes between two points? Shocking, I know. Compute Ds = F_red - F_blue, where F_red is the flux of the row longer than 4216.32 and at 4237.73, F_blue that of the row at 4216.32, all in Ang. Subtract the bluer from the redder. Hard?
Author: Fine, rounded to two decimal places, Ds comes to -1.07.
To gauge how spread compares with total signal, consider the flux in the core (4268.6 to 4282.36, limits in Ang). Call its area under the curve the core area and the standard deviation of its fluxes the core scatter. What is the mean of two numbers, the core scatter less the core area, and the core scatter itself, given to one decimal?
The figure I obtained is -16.7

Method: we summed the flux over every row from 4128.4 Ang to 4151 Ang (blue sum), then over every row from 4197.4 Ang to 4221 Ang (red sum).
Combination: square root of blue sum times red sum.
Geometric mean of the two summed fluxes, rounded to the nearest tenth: 60.4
